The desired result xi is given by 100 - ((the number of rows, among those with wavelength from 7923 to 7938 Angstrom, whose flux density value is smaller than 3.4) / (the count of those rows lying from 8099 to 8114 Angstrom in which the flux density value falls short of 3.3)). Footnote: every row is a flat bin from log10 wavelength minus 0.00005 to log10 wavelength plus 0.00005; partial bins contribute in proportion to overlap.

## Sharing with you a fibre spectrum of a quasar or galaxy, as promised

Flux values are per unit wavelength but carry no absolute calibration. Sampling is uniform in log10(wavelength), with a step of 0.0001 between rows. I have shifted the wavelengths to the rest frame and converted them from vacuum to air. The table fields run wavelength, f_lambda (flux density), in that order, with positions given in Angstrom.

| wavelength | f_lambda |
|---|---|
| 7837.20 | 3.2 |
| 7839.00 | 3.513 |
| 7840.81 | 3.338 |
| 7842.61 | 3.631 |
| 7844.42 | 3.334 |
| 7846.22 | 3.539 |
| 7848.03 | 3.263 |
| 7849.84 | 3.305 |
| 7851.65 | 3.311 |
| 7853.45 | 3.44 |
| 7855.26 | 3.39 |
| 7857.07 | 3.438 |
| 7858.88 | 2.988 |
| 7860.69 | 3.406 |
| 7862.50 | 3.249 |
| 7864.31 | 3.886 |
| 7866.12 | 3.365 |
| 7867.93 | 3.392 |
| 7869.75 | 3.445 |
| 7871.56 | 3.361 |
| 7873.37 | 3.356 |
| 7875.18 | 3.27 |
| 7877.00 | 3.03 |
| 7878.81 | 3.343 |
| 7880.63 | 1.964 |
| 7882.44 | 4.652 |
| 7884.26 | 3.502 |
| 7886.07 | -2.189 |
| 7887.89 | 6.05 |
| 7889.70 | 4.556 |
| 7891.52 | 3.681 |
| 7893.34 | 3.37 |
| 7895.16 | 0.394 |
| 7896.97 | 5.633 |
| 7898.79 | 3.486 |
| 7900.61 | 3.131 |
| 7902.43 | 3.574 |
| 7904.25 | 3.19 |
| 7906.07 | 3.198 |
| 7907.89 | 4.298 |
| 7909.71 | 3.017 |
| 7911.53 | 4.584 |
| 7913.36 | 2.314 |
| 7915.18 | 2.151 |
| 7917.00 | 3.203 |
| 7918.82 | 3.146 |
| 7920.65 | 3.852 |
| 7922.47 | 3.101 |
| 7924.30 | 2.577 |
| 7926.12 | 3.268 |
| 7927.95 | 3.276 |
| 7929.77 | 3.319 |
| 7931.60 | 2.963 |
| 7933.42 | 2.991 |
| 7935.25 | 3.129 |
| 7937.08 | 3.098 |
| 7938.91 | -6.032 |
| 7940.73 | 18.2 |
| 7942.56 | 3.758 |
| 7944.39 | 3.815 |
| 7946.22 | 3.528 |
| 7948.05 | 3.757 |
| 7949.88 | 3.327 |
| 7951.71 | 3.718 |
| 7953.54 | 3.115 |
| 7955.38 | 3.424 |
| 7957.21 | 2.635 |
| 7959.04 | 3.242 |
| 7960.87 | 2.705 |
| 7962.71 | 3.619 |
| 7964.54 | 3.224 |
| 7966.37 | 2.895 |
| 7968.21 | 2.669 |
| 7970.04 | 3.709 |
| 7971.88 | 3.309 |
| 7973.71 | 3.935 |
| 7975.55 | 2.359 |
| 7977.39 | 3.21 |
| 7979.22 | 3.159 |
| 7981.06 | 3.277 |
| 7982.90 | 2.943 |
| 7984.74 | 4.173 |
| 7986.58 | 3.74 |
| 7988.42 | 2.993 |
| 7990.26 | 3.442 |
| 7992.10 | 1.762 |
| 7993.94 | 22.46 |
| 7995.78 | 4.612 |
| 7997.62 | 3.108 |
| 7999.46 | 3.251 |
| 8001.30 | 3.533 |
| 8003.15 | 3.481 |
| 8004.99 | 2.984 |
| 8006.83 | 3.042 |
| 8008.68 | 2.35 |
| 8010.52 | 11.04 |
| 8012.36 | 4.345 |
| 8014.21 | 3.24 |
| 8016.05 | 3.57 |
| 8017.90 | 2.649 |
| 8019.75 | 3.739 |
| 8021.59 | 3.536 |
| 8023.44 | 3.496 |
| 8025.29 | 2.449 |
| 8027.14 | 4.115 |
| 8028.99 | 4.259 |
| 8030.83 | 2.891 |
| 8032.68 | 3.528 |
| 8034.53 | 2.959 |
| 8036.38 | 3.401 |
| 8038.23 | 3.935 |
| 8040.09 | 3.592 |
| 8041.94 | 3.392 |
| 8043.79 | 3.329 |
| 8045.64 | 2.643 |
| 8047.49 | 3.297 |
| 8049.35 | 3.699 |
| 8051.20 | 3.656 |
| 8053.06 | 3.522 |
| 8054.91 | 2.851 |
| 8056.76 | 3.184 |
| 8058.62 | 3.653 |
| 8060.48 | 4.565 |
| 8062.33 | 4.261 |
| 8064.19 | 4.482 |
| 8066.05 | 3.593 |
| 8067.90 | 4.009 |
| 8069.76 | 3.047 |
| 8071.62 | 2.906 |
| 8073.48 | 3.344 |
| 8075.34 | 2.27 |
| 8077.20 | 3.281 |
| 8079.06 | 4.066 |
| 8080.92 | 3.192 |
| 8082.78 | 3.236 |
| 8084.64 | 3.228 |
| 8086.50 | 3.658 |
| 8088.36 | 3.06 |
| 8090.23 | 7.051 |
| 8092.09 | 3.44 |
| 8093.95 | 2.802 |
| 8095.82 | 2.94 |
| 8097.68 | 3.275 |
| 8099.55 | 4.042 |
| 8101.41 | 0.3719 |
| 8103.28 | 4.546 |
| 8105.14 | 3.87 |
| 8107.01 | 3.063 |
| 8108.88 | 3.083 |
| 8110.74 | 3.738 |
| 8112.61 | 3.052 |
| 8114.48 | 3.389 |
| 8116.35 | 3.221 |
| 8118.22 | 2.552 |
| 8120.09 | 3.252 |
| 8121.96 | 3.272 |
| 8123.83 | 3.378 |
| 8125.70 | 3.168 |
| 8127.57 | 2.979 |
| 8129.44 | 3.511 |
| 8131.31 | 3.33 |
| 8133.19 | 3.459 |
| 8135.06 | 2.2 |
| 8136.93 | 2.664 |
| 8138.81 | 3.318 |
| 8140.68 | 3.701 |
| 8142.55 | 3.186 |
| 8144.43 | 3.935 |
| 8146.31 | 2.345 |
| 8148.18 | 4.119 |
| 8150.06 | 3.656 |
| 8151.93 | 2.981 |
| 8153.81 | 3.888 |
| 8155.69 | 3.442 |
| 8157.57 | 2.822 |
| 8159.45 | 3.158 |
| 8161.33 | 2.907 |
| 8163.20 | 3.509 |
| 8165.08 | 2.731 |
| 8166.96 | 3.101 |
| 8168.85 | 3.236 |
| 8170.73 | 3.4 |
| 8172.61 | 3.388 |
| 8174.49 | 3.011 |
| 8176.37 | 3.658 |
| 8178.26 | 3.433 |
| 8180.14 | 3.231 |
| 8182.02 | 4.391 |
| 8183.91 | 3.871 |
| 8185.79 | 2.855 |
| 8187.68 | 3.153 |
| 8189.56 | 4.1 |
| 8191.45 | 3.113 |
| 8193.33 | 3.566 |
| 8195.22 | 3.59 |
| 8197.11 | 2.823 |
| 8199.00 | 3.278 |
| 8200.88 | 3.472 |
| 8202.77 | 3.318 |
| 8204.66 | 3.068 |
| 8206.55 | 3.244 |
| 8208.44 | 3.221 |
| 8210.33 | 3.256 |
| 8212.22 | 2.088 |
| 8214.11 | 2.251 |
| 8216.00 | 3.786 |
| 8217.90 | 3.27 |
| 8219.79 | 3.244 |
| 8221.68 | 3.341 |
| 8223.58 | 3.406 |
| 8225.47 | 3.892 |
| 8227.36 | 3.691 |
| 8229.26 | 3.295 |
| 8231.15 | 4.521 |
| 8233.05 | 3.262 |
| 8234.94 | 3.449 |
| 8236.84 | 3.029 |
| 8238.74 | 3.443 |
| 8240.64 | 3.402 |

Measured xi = 98.0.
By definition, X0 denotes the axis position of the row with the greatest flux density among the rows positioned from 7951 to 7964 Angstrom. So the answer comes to 7951.71 Angstrom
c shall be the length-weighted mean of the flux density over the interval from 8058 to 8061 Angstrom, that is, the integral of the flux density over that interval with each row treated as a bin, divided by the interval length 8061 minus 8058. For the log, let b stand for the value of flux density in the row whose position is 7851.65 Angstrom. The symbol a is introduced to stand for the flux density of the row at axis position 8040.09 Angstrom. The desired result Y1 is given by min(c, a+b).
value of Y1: 4.1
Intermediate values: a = 3.592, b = 3.311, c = 4.1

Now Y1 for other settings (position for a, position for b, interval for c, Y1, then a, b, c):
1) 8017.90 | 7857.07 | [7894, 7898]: 3.1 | 2.649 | 3.438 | 3.1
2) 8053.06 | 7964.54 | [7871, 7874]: 3.4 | 3.522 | 3.224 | 3.4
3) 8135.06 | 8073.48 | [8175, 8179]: 3.5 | 2.2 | 3.344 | 3.5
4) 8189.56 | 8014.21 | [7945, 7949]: 3.7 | 4.1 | 3.24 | 3.7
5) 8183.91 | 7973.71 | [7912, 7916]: 2.5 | 3.871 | 3.935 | 2.5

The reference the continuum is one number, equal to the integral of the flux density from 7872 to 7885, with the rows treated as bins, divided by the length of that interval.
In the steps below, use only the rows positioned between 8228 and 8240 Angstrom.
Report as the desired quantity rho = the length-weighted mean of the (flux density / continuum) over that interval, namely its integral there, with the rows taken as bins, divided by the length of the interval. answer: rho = 1.06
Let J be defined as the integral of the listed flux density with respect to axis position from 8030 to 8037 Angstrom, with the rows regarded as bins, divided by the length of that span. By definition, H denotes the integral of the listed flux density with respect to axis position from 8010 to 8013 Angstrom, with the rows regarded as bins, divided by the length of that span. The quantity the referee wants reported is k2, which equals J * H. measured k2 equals 24.1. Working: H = 7.6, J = 3.19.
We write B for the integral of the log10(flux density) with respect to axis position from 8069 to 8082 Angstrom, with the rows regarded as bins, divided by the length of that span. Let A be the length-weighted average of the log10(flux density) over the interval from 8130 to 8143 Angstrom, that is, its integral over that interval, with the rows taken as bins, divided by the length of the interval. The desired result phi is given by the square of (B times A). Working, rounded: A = 0.49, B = 0.49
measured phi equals 0.06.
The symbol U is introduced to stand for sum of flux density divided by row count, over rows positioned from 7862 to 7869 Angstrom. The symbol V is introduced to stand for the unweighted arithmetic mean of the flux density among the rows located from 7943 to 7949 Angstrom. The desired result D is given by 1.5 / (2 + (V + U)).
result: 0.164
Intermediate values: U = 3.47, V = 3.7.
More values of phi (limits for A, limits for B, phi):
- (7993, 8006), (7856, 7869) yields 0.12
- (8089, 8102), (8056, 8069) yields 0.07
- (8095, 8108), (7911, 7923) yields 0.04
